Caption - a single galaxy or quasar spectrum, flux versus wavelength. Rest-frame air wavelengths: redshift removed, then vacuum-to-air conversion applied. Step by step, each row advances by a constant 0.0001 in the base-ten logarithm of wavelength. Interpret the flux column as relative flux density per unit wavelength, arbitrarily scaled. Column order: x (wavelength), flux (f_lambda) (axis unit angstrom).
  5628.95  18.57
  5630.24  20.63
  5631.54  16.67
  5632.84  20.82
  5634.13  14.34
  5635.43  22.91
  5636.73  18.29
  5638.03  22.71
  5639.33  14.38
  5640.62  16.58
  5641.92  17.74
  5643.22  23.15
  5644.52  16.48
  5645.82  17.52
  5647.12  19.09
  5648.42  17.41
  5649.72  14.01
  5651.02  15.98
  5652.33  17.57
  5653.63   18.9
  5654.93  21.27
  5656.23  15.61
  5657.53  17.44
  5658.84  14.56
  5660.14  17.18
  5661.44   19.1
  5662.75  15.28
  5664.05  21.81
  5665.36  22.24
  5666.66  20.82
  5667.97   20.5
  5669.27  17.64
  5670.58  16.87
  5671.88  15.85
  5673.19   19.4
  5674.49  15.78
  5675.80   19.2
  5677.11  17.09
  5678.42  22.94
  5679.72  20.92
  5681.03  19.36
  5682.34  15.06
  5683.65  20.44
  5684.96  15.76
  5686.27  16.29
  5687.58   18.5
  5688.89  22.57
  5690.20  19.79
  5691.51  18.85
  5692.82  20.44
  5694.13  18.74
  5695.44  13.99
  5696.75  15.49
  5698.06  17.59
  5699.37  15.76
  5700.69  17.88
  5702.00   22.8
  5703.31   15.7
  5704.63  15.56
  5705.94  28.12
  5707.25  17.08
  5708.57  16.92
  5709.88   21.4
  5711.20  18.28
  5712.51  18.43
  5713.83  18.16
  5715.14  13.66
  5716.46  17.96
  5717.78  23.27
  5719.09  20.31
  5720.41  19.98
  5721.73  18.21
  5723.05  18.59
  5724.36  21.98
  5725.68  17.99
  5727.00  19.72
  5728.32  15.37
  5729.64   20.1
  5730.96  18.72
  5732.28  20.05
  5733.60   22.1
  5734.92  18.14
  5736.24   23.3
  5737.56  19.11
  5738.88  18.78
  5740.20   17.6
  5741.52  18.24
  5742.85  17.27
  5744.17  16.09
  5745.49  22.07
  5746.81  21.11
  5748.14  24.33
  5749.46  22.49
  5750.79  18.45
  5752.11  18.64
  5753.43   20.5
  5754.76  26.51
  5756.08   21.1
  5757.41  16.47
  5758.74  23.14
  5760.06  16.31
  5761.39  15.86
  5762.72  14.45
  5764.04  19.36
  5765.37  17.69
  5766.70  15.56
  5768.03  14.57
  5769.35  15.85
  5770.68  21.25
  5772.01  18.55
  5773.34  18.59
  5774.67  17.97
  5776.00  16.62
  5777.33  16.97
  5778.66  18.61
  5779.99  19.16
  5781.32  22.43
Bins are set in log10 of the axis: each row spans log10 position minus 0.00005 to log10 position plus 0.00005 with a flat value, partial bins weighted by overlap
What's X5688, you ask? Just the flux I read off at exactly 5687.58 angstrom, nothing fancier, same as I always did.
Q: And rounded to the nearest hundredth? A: 18.50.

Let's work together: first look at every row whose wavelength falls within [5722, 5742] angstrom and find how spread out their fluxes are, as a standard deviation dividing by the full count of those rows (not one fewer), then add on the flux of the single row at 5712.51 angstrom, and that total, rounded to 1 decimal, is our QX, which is 20.4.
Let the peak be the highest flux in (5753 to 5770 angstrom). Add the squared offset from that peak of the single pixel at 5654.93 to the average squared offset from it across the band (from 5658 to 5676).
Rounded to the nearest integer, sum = 101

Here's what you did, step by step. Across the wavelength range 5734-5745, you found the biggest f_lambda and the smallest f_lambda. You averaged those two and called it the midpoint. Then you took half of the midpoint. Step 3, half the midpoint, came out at 9.8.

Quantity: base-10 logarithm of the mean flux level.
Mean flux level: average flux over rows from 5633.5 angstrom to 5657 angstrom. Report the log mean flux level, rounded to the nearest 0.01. 1.26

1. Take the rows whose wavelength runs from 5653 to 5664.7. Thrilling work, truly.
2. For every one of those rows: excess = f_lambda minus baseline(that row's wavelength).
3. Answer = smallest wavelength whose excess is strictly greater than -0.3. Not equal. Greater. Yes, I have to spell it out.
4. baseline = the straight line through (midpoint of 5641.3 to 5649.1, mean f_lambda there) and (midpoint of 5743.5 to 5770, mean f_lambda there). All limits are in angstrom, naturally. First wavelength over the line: 5653.63 angstrom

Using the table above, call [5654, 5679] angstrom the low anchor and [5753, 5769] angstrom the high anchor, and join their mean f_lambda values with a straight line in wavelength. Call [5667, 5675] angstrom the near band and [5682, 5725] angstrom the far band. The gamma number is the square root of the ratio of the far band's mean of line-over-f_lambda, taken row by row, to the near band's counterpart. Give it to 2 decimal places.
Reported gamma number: 0.98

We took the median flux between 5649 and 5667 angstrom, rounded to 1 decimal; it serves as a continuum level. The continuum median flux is 17.5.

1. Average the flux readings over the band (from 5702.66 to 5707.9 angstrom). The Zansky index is 19.1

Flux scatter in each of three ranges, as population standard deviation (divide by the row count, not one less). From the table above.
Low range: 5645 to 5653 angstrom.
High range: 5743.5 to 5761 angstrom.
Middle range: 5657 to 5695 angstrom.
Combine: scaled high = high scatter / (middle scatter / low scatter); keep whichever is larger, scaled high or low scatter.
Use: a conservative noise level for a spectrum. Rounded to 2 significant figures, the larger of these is 2.1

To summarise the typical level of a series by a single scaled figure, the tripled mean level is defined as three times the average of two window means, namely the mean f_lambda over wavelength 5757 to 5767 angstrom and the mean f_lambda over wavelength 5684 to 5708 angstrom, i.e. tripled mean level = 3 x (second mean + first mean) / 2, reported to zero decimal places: 54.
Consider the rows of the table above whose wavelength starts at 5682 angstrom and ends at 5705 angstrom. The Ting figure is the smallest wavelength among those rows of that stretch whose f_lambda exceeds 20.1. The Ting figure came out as 5683.65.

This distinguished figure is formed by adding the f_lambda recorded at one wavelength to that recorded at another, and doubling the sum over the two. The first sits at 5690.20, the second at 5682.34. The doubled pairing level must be 70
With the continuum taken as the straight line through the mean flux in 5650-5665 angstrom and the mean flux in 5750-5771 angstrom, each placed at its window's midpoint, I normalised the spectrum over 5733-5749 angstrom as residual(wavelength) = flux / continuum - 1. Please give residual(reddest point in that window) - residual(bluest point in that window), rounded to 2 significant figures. 0.11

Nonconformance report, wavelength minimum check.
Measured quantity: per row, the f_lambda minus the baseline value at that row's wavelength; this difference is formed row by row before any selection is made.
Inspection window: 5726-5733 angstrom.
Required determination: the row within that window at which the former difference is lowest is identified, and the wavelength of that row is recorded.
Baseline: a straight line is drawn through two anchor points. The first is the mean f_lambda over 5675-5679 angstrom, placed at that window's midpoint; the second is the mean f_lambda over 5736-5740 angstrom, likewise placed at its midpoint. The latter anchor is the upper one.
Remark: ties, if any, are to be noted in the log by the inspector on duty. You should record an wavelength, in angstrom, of 5728.32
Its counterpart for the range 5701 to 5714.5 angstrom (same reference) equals 5704.63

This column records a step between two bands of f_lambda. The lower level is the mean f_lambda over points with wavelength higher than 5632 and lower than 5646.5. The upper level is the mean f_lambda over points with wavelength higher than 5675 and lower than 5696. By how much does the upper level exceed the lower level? 0.1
